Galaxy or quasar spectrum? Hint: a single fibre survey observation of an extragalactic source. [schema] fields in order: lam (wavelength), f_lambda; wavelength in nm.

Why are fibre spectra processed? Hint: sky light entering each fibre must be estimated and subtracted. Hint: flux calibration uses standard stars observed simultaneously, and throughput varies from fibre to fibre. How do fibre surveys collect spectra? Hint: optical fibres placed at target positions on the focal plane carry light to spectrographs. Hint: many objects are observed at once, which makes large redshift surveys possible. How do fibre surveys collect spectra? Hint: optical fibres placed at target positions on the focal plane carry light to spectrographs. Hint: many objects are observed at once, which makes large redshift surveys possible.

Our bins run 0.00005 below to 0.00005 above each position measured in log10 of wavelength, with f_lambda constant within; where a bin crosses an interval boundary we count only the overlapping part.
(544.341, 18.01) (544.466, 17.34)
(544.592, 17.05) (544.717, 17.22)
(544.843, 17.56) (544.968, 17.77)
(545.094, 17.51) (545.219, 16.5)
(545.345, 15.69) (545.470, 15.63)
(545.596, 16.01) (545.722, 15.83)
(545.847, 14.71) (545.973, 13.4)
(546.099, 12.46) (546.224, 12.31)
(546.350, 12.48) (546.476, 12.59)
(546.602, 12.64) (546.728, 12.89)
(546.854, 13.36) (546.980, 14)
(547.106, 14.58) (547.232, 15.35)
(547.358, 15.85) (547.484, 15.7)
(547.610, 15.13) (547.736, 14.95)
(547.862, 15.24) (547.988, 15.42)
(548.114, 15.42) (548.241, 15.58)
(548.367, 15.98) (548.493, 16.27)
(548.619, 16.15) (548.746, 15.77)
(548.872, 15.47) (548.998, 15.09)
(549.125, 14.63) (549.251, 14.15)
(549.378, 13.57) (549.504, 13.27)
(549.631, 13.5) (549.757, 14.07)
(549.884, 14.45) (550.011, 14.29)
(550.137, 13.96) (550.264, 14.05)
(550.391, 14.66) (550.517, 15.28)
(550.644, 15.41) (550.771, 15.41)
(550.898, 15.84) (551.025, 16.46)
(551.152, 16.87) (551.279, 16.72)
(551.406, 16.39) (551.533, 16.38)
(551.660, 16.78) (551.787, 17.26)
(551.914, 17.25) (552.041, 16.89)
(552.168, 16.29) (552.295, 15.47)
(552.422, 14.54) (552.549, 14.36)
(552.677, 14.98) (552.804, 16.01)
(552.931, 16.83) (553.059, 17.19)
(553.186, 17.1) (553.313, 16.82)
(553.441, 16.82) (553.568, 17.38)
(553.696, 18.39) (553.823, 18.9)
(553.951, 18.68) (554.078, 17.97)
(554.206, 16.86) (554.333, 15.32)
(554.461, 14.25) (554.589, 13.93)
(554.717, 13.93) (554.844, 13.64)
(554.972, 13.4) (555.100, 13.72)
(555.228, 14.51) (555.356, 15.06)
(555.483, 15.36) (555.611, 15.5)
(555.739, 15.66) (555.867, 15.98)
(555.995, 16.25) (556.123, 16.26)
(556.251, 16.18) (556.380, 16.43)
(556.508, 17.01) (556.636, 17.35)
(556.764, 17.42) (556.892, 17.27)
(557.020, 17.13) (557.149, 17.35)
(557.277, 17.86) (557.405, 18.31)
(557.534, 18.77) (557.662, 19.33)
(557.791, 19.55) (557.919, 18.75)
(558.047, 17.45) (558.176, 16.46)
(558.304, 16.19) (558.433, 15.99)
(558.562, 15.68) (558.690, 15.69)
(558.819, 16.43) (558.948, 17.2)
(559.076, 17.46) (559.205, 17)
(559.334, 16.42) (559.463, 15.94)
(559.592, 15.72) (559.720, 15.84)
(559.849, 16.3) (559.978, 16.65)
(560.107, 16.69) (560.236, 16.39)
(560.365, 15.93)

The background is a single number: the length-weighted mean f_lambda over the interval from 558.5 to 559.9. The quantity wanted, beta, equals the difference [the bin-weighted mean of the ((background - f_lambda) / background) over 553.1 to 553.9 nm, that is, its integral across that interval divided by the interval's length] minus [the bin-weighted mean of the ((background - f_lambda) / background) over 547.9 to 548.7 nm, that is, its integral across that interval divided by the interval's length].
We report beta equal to -0.11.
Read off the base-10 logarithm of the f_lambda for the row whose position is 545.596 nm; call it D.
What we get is 1.204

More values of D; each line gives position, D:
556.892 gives 1.237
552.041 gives 1.228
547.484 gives 1.196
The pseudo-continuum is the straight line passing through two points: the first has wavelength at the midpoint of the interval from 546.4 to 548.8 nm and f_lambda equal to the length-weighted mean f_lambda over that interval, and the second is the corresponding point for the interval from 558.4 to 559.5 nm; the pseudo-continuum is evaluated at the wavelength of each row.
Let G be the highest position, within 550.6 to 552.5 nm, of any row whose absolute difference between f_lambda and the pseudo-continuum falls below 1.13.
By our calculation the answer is 552.422 nm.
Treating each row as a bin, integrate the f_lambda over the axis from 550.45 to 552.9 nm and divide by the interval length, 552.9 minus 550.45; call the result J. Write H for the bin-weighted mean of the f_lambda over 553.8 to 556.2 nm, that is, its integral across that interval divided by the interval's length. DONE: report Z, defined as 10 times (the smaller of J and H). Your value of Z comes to 155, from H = 15.5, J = 16.0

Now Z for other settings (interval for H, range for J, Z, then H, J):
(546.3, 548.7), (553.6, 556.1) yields 147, 14.7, 15.7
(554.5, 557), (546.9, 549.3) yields 153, 15.5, 15.3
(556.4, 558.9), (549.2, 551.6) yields 150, 17.4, 15.0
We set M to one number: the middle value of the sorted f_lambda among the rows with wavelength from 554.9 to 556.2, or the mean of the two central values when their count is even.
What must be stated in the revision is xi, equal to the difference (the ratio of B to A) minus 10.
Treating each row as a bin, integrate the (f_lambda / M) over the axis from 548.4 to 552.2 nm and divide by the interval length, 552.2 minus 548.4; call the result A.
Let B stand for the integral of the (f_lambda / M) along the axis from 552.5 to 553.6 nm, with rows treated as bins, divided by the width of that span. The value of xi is -8.94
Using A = 0.999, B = 1.06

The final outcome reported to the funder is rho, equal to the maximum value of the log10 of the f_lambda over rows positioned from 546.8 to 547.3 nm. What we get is 1.19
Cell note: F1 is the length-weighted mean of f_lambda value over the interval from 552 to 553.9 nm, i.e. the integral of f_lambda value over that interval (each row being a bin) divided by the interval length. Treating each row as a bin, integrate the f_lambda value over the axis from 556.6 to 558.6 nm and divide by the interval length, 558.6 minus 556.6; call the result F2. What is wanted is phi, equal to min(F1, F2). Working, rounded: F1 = 16.5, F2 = 17.6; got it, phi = 16.5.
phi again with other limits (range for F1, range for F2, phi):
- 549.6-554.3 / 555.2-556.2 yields 15.6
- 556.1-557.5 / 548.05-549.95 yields 14.9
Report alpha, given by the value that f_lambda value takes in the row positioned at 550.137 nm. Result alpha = 13.96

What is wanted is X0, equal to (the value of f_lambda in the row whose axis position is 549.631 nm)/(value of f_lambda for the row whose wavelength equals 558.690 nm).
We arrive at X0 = 0.86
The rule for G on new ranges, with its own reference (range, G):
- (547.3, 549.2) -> 549.125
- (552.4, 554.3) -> 554.206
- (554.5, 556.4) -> 556.380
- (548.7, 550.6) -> 550.517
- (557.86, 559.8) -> 559.720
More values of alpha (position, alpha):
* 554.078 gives 17.97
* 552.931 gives 16.83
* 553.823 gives 18.9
